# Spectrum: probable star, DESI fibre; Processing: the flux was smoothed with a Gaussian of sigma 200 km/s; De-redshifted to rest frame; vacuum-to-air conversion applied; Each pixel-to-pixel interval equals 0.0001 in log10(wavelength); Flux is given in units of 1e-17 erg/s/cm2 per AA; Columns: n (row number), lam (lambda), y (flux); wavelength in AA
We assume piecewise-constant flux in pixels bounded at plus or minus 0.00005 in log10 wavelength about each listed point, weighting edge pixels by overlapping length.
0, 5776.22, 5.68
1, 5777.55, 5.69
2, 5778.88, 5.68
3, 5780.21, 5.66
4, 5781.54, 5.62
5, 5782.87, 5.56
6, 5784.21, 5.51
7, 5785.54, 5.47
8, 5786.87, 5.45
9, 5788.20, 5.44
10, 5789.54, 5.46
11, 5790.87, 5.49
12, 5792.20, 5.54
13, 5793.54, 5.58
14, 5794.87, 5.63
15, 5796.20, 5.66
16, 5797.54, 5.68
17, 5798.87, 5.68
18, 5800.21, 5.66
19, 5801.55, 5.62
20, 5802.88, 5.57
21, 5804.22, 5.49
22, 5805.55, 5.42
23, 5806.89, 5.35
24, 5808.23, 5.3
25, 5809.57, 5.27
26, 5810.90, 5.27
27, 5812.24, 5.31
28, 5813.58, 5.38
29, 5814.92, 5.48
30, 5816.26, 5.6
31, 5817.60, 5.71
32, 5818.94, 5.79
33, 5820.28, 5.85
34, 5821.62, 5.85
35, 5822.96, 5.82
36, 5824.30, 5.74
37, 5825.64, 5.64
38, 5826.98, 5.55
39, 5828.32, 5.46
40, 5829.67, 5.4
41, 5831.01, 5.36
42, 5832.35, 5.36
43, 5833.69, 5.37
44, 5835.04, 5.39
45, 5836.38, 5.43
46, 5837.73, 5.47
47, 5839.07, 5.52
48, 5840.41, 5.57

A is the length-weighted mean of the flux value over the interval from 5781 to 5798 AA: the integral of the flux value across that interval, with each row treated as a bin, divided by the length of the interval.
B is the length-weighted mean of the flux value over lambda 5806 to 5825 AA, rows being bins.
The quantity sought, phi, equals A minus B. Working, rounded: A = 5.54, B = 5.55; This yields -0.01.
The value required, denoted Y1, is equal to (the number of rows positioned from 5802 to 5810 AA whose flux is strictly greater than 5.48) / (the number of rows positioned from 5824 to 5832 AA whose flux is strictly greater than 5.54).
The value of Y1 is 0.7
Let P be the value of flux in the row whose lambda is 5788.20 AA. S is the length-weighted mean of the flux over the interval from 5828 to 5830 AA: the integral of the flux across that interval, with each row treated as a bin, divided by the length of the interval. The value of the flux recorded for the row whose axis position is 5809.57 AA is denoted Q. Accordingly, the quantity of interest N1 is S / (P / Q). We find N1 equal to 5.24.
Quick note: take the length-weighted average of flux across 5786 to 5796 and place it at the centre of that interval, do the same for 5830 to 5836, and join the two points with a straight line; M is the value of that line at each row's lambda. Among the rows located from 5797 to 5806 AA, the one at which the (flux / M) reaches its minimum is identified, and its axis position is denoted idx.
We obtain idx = 5805.55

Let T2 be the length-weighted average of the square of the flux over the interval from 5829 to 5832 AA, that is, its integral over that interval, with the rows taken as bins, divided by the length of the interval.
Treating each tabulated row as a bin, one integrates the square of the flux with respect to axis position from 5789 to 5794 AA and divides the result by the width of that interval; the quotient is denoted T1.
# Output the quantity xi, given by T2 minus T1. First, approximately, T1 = 30.4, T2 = 29.0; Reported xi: -1.5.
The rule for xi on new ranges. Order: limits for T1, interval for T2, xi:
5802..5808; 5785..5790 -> 0.0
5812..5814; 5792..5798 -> 3.0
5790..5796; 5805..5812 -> -2.7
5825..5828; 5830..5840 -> -1.8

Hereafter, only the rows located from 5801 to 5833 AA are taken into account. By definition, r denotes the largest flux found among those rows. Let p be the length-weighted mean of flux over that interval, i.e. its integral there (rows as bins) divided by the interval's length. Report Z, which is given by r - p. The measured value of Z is 0.325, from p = 5.53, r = 5.85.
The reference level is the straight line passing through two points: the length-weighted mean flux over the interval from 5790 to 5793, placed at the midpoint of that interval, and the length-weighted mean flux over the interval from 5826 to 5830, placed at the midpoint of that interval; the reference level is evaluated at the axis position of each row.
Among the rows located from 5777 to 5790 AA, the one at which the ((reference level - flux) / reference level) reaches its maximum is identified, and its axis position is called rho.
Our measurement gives 5788.20 AA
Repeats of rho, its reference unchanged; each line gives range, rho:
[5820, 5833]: 5831.01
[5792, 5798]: 5792.20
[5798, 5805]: 5804.22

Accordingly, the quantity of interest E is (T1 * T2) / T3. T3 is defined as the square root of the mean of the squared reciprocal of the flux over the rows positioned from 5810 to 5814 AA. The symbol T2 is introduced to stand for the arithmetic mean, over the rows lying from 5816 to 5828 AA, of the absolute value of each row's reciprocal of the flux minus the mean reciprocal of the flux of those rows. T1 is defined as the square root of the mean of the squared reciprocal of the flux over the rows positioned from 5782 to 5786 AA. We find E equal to 0.0027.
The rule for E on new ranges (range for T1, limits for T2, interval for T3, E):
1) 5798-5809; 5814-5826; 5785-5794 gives 0.0031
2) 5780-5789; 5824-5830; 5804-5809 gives 0.0033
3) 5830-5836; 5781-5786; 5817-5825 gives 0.0018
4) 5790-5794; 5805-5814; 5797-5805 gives 0.0017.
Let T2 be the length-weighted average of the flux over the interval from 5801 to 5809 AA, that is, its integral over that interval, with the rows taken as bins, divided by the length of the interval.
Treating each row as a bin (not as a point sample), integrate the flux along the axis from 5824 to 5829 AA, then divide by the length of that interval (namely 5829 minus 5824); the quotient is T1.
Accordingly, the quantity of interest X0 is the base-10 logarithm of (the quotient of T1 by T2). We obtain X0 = 0.01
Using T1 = 5.58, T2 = 5.45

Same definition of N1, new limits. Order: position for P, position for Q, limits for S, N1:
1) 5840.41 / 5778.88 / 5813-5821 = 5.75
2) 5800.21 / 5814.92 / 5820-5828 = 5.55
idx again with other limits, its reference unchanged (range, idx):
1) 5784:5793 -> 5788.20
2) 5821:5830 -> 5829.67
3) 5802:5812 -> 5809.57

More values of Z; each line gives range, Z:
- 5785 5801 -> 0.118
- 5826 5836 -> 0.129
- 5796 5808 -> 0.126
